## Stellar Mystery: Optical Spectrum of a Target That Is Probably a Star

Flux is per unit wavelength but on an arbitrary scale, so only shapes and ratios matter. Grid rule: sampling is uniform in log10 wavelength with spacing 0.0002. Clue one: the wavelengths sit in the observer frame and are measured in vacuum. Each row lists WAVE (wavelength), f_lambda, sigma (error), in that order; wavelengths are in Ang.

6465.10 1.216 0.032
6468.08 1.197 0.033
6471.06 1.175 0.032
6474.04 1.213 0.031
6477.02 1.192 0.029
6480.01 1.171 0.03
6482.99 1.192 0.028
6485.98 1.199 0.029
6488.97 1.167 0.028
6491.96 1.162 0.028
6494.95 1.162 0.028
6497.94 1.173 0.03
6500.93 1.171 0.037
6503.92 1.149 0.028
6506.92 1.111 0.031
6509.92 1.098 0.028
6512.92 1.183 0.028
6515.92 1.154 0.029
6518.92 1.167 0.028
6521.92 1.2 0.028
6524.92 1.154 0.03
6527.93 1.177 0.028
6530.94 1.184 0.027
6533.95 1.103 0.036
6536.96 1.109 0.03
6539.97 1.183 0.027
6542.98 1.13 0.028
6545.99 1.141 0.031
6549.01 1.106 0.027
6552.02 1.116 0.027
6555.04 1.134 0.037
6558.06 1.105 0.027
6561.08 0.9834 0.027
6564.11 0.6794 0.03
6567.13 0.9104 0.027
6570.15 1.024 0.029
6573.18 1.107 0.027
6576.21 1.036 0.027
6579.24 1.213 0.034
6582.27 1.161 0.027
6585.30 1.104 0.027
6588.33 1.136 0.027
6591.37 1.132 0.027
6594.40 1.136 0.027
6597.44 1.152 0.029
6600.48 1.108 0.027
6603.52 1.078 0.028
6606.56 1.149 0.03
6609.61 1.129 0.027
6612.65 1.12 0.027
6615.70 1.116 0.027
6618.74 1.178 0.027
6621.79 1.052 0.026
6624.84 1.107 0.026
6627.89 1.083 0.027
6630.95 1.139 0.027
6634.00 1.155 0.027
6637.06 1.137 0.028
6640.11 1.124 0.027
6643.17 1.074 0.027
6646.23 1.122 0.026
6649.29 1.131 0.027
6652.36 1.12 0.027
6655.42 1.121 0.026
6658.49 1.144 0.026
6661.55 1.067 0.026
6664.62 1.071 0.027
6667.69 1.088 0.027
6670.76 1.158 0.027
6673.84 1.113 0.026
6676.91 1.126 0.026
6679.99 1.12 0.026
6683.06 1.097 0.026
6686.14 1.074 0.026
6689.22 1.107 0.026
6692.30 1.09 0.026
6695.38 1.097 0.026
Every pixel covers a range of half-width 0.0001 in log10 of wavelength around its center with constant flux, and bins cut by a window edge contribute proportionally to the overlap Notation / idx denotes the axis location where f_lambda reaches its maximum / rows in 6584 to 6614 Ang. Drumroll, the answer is 6597.44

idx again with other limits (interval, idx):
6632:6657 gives 6634.00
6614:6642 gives 6618.74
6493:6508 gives 6497.94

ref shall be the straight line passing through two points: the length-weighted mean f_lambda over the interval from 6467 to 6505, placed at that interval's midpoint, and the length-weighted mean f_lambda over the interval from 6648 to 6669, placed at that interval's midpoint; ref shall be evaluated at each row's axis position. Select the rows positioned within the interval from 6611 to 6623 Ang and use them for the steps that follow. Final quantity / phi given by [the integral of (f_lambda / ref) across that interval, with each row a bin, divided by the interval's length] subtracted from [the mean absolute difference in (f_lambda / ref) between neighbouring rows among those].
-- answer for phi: -0.94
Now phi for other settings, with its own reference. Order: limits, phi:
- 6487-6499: -0.99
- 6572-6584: -0.90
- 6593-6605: -0.96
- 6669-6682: -1.01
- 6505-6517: -0.94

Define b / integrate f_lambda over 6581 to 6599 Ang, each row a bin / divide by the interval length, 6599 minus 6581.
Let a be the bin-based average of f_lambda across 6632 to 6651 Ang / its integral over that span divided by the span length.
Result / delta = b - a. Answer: 0.01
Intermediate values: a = 1.12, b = 1.14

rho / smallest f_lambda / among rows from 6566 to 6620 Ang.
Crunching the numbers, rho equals 0.9104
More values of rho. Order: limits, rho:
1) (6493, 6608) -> 0.6794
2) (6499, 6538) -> 1.098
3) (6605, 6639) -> 1.052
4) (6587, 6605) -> 1.078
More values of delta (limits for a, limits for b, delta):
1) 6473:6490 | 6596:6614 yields -0.07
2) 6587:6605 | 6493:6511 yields 0.02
